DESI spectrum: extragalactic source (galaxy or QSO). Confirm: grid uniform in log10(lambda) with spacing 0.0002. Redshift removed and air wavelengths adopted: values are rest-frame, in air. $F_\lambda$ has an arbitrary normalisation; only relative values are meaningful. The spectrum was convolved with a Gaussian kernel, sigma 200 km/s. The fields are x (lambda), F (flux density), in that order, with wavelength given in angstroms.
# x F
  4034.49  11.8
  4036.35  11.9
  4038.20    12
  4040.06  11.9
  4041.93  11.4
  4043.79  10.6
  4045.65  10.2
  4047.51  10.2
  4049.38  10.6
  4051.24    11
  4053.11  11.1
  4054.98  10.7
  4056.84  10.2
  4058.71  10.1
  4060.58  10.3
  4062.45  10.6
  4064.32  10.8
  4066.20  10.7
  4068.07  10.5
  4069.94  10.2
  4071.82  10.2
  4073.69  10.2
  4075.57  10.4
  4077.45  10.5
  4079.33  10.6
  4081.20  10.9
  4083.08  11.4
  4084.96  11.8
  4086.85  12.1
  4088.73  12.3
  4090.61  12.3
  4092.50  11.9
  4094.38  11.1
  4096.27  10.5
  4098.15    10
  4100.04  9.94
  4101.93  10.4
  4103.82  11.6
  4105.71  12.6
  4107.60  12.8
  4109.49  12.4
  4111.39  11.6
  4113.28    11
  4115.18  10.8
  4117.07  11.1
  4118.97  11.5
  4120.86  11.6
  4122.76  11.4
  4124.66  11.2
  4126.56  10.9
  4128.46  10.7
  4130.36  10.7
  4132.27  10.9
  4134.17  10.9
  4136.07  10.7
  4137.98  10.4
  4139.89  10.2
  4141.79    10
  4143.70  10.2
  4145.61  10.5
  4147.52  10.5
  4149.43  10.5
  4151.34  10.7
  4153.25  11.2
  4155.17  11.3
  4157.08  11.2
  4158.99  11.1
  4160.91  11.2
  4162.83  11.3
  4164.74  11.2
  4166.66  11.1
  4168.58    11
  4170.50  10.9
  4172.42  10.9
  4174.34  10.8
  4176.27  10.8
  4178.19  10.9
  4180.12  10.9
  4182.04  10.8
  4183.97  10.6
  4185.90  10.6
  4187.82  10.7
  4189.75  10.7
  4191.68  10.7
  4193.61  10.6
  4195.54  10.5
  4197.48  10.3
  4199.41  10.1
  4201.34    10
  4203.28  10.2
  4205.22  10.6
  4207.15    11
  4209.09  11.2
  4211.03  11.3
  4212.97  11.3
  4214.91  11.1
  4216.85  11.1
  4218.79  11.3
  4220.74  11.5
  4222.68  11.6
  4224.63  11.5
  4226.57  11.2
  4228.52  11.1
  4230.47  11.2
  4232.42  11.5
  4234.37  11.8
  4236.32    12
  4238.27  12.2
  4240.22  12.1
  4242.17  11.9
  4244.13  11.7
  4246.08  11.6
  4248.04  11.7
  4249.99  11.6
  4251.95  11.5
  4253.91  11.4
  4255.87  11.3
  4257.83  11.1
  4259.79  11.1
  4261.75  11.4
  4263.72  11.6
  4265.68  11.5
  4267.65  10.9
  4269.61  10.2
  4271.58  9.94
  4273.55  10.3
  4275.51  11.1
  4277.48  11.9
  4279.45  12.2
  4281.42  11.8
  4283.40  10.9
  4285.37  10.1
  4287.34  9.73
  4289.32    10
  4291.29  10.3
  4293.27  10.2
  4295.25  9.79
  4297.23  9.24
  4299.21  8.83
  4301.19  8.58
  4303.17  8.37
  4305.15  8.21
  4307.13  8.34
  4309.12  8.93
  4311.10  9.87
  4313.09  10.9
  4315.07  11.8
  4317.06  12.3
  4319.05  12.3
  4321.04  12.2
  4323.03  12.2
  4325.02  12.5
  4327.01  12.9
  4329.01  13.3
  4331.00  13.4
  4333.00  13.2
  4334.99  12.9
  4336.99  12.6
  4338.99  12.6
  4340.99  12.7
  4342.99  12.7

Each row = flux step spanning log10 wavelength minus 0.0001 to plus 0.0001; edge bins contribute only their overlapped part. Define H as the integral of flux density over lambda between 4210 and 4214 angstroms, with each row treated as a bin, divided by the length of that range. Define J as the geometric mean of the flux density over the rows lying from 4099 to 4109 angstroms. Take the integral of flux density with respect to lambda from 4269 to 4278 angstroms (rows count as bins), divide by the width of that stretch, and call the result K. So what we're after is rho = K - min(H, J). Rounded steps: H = 11.3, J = 11.4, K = 10.6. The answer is -0.64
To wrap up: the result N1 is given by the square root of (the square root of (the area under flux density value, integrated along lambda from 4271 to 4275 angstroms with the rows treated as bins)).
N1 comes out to 2.53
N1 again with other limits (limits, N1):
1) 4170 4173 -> 2.39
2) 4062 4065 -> 2.38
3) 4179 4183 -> 2.57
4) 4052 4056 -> 2.57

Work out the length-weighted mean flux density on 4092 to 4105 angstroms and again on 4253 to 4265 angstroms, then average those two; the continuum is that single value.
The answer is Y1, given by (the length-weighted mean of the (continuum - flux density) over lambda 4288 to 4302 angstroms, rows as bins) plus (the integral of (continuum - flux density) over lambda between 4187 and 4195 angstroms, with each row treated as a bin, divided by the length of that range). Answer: 1.9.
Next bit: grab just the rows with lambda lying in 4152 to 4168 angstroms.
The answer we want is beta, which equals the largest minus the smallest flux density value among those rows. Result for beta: 0.2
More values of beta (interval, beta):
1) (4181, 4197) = 0.3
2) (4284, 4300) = 1.5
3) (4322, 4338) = 1.2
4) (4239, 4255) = 0.7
